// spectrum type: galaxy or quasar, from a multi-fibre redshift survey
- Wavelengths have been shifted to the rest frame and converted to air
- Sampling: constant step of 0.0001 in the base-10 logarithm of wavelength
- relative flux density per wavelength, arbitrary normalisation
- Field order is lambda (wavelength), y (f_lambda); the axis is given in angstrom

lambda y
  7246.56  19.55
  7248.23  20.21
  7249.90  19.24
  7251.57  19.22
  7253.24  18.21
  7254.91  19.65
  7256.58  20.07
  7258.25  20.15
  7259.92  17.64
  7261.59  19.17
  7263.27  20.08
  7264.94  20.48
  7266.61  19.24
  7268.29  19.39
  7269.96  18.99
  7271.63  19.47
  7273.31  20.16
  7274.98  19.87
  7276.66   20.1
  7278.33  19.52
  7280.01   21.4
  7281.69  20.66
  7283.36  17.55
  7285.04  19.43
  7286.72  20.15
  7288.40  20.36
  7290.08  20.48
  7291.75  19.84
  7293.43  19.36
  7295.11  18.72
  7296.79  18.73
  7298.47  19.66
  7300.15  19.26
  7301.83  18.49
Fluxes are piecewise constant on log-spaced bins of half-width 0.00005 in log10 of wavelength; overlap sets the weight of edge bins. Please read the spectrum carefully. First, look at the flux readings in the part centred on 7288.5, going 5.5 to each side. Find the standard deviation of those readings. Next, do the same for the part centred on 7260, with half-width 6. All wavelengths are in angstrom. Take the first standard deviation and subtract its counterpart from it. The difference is 0.0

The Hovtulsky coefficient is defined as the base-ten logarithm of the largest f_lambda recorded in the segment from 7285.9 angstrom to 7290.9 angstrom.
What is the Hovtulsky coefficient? 1.31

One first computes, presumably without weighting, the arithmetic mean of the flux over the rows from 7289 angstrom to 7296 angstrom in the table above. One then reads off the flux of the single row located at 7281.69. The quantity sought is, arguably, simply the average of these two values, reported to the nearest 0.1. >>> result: 20.1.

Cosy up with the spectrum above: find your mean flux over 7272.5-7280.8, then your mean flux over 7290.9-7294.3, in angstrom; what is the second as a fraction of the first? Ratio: 0.97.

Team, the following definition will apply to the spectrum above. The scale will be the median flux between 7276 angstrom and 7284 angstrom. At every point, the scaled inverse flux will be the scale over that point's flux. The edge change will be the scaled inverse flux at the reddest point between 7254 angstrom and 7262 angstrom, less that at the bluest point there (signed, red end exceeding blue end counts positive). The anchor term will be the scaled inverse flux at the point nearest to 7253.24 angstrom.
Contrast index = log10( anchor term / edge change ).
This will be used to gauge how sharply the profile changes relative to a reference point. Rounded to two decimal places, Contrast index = 1.63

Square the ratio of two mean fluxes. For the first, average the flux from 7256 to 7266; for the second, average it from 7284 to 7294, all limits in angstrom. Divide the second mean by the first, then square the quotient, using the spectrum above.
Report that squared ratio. 1.03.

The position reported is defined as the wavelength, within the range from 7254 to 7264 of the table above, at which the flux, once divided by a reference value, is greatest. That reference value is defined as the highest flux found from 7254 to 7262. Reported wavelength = 7258.25 angstrom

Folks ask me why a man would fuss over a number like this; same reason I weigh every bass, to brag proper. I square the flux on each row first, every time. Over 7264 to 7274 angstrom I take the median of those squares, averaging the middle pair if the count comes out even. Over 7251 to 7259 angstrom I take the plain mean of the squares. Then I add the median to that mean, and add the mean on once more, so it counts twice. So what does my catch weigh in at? 1136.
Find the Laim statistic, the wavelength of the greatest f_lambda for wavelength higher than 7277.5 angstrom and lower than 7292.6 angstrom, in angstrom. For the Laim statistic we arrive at 7280.01 angstrom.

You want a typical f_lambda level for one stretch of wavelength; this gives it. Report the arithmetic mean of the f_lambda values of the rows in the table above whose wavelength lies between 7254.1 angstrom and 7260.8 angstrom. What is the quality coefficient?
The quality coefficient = 19.4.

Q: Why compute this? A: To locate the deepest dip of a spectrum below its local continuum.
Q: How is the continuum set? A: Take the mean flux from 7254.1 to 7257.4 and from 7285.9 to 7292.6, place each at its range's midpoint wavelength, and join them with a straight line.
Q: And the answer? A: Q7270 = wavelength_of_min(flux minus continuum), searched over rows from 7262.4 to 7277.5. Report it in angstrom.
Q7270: 7269.96 angstrom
